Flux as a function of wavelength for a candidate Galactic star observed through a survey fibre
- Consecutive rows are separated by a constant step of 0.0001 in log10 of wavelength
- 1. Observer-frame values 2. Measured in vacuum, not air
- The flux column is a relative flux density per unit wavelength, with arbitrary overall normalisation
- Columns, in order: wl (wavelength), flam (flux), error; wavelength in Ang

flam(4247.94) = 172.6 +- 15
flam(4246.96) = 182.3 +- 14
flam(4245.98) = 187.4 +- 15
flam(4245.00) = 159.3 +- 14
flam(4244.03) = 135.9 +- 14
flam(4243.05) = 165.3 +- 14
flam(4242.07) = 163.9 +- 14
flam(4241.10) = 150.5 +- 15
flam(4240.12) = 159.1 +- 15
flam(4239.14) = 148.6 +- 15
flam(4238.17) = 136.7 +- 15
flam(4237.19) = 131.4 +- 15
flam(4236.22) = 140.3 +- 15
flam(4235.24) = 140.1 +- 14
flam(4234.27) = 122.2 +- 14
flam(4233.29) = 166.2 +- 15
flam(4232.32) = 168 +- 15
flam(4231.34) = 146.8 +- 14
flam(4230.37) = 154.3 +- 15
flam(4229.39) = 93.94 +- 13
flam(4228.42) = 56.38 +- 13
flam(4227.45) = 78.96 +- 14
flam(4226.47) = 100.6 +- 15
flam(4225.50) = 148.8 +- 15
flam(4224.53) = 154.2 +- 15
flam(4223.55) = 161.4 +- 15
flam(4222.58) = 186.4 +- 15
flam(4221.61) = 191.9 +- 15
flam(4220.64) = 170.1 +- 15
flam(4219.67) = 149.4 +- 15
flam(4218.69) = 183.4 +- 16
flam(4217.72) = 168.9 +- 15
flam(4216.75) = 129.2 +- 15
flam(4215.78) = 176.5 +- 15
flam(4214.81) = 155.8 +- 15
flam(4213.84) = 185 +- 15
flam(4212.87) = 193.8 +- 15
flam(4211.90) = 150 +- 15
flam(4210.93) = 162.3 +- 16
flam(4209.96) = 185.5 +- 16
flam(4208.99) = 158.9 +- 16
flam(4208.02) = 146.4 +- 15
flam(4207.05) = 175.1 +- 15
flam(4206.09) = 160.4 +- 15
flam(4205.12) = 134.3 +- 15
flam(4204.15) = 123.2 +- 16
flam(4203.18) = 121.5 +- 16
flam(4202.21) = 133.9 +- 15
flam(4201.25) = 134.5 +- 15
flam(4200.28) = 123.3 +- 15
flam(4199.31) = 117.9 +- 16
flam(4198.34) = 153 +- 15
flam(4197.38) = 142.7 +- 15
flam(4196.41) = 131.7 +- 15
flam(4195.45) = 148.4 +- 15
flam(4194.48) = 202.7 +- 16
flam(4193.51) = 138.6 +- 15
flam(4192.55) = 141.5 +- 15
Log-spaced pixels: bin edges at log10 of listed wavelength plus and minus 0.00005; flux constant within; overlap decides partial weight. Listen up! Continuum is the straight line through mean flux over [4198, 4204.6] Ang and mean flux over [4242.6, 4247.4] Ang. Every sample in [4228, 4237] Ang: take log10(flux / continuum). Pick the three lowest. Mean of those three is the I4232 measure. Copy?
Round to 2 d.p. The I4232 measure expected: -0.25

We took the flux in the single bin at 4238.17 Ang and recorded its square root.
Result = 11.7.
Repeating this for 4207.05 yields 13.2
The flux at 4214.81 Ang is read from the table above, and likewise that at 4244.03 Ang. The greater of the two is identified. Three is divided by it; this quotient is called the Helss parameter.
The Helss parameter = 0.0193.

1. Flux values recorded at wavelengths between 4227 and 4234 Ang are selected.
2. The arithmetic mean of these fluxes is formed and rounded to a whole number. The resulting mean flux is 124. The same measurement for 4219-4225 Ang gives 169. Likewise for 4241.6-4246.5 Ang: 162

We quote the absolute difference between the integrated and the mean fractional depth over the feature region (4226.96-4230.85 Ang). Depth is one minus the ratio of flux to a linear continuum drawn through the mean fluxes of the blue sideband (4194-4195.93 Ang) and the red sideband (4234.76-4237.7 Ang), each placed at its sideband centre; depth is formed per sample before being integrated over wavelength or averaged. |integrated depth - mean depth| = 1.0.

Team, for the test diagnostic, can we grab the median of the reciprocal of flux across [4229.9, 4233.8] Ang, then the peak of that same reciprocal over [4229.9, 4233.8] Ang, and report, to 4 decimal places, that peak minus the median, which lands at 0.0006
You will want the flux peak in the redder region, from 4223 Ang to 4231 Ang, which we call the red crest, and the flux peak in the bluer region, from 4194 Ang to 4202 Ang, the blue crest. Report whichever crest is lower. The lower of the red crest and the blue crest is 161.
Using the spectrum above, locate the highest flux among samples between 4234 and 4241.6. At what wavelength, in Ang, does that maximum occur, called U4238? 4240.12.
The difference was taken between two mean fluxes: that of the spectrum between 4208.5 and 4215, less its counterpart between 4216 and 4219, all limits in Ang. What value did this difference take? 10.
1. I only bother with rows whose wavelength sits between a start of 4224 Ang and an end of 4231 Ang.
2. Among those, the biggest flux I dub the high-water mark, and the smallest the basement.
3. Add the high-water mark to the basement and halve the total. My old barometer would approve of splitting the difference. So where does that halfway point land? 105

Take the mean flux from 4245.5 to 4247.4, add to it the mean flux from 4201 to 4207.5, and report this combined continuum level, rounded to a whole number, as 325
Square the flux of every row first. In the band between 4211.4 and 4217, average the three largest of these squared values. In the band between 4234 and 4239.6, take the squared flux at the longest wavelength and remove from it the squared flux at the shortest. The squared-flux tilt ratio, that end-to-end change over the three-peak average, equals 0.21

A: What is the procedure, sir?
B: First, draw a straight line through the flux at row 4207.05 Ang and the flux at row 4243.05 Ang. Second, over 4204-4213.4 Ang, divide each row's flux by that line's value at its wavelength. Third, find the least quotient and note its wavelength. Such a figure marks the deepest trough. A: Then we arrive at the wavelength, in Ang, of 4204.15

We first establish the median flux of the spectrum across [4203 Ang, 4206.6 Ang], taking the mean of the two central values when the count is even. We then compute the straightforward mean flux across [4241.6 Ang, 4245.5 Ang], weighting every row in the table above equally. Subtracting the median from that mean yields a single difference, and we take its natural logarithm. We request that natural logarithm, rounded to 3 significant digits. 3.31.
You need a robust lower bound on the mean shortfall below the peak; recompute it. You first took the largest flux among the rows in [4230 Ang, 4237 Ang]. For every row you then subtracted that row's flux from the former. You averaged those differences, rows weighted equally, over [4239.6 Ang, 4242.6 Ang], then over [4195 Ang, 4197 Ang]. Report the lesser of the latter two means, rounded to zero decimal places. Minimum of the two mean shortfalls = 10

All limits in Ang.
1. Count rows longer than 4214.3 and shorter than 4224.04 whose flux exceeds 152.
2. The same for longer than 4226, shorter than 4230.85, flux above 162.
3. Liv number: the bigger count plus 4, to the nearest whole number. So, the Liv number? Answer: 12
